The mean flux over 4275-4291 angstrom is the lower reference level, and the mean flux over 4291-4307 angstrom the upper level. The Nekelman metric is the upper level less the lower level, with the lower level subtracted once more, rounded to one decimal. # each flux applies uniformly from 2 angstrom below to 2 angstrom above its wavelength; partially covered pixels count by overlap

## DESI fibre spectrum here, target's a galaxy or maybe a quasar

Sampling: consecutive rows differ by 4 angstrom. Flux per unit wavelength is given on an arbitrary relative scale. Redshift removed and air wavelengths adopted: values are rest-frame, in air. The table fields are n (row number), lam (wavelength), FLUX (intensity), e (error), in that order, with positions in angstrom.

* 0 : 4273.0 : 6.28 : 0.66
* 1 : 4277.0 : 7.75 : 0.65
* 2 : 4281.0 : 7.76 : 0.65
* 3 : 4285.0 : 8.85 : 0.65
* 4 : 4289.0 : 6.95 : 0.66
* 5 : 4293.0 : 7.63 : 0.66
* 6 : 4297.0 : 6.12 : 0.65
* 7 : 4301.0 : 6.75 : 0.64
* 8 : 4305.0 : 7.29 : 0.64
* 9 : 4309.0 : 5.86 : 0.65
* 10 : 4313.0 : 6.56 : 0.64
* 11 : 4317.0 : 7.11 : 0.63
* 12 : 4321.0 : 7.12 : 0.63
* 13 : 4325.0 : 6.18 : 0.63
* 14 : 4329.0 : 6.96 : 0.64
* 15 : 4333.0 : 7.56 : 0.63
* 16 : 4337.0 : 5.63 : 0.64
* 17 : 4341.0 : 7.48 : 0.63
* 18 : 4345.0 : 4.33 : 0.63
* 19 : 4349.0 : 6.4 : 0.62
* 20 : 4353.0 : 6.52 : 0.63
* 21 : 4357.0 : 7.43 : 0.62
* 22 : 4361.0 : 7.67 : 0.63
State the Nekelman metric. -8.7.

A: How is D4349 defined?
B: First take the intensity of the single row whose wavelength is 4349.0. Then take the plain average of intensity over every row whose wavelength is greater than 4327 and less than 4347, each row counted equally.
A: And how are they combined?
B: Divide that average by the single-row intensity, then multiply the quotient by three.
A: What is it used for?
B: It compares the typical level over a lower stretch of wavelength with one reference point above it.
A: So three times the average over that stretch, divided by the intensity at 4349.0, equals 3.00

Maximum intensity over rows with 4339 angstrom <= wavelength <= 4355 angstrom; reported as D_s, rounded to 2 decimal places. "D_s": 7.48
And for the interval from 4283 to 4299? 8.85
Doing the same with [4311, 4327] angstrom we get 7.12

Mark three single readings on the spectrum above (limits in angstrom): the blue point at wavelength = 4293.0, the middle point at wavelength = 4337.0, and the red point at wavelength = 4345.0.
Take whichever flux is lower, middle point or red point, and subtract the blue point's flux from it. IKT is -3.3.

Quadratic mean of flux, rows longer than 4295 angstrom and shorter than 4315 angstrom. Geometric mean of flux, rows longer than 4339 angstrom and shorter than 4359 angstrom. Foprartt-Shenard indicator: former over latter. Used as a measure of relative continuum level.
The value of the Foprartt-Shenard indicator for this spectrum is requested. 1.0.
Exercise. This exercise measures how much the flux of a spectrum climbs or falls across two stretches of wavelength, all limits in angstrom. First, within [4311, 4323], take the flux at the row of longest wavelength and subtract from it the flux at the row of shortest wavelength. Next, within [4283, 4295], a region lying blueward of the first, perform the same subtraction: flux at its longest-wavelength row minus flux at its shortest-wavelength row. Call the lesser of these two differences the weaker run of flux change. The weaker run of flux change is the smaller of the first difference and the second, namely -1.2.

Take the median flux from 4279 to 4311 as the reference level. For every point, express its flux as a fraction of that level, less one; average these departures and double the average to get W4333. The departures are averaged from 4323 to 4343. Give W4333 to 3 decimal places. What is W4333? -0.101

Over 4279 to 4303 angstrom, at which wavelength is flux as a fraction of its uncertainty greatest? 4285.0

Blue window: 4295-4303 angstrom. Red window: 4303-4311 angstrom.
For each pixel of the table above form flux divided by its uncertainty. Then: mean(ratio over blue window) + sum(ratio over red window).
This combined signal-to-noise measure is 30.4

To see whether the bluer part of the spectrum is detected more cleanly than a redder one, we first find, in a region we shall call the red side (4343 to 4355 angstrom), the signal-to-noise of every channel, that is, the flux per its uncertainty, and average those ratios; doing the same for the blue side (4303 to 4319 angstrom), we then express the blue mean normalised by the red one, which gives 1.14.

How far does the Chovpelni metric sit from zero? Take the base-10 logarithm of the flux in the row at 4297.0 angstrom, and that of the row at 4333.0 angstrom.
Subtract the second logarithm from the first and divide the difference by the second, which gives -0.10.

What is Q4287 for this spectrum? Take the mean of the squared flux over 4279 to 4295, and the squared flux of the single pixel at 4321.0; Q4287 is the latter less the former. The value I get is -11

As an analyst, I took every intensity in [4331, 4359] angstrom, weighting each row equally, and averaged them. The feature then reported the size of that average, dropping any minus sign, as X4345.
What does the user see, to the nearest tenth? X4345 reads 6.5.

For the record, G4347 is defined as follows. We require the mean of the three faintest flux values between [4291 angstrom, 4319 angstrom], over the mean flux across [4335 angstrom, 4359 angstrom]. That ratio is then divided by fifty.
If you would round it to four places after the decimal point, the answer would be 0.0196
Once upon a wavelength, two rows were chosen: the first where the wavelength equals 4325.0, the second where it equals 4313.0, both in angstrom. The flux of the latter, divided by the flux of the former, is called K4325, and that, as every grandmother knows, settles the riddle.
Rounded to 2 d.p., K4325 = 1.06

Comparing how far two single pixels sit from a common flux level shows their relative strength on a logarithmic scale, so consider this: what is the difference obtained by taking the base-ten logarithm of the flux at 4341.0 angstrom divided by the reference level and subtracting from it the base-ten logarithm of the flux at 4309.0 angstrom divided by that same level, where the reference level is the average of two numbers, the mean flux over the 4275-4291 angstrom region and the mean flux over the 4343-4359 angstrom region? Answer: 0.106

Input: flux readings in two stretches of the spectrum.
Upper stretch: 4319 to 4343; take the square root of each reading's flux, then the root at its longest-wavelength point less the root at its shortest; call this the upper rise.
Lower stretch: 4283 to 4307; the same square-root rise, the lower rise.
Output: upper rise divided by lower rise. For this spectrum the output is -0.2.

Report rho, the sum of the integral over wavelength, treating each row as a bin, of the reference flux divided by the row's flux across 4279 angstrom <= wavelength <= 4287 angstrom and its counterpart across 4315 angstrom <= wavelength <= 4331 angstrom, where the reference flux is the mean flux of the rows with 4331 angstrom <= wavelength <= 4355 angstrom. 21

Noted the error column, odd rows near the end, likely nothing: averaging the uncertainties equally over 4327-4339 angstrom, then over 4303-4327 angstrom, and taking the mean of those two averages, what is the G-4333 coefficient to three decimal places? 0.637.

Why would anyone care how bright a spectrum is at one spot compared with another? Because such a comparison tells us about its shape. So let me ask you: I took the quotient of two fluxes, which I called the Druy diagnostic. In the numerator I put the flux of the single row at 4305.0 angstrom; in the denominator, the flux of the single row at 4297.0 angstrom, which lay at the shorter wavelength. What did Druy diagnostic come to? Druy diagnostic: 1.19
